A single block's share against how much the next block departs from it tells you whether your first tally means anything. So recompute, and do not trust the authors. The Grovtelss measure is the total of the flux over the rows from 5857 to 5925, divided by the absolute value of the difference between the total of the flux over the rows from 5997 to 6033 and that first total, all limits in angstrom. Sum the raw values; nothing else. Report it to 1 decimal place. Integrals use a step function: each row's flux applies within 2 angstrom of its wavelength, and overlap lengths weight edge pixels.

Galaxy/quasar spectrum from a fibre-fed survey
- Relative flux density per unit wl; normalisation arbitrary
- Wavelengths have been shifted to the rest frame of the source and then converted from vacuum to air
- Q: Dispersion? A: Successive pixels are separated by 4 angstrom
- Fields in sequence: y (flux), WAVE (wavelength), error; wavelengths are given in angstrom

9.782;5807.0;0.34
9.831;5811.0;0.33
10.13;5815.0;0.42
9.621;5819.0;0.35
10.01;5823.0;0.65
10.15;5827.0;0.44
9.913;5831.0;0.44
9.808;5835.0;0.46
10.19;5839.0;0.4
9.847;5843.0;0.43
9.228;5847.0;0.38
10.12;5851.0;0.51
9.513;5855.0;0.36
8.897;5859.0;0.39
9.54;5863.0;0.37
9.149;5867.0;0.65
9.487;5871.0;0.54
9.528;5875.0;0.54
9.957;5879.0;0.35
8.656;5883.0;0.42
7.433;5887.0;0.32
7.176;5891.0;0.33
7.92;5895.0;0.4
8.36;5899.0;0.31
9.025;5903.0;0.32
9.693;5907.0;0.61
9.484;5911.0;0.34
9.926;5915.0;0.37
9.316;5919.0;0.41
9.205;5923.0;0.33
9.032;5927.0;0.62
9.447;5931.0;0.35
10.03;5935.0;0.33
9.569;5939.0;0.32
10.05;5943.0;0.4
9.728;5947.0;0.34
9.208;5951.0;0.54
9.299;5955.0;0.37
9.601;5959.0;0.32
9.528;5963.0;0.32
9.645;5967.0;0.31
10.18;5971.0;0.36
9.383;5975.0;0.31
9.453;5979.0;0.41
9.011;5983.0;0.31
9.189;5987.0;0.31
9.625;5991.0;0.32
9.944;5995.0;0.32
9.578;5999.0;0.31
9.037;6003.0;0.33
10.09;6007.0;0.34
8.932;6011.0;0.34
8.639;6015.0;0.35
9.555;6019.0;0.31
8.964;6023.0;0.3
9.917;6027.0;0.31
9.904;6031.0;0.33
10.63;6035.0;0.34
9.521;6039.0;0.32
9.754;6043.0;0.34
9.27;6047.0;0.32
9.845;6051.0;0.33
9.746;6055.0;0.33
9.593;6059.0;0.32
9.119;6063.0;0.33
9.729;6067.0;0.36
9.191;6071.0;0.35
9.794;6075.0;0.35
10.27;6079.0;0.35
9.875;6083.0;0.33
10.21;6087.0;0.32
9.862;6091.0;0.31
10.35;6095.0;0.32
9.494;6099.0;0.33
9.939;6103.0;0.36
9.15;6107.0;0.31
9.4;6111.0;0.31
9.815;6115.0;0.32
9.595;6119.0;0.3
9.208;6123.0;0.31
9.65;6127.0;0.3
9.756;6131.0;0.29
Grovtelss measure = 2.2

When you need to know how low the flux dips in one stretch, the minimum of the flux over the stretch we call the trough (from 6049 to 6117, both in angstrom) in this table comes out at 9.119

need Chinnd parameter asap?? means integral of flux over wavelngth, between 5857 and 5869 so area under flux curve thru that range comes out 110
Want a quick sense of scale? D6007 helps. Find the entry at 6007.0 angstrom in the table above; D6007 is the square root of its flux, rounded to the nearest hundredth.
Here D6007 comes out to 3.18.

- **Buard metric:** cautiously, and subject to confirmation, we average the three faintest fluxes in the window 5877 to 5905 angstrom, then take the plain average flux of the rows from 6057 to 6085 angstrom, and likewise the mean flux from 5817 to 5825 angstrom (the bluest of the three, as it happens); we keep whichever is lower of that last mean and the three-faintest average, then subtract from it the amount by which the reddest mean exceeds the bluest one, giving 7.7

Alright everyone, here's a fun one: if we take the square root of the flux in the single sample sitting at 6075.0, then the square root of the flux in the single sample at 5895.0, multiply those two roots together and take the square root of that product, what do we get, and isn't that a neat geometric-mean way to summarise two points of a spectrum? 2.97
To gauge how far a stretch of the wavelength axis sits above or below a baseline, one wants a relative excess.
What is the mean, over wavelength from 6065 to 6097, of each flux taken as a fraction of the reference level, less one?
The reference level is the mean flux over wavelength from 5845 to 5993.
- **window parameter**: 0.067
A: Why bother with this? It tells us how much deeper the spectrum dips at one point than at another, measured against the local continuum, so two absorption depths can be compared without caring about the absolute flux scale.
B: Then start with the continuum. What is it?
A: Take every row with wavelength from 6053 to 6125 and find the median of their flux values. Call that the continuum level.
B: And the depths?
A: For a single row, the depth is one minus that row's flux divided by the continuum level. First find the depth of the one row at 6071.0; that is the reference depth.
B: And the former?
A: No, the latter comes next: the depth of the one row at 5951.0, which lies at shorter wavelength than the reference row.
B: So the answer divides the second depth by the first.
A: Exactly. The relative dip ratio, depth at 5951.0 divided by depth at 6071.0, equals 1.0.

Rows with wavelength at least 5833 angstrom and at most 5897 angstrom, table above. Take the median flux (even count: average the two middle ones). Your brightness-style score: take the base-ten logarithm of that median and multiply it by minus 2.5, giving -2.444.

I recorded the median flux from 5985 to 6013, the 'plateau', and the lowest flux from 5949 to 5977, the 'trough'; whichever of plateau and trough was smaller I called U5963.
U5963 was 9.21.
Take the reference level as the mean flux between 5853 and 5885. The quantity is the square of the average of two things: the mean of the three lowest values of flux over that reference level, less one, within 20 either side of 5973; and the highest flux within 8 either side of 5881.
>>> 24.7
